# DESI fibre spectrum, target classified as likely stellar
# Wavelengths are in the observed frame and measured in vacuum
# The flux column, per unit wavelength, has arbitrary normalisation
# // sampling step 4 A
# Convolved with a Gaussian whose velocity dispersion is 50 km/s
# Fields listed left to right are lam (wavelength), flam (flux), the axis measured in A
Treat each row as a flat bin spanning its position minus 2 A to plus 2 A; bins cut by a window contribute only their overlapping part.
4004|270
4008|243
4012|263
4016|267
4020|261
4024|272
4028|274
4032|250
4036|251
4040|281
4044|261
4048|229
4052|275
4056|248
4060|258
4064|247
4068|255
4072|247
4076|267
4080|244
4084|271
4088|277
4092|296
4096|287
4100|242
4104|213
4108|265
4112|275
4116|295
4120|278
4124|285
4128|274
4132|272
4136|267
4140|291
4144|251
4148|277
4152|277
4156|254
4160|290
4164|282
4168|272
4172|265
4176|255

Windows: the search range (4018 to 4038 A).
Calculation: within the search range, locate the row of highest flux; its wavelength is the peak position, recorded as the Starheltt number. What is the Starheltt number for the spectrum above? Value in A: 4028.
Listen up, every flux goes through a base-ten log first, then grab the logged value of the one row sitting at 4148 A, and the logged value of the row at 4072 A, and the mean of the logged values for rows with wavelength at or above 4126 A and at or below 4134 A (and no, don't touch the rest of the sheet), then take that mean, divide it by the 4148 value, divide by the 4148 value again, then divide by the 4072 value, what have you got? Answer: 0.1707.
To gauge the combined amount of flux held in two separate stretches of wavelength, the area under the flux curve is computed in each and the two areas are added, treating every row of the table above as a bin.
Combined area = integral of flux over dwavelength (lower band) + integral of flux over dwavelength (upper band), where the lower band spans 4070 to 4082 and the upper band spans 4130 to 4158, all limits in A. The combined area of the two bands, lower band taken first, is 10588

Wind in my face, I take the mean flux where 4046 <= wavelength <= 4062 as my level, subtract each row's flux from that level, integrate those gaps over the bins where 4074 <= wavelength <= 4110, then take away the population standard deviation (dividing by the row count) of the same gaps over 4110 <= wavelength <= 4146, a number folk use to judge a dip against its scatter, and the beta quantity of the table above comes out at -370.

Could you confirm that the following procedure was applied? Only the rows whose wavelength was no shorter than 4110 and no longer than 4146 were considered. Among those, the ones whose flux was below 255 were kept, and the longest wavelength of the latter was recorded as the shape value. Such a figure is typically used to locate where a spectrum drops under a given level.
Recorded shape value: 4144 A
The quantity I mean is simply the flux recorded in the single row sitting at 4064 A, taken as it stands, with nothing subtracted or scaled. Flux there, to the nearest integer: 247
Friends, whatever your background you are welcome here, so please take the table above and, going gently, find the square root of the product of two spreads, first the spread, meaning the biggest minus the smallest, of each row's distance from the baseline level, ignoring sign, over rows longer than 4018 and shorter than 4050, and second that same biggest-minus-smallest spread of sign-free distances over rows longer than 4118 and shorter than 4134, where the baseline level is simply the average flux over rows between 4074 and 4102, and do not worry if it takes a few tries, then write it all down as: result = 22.0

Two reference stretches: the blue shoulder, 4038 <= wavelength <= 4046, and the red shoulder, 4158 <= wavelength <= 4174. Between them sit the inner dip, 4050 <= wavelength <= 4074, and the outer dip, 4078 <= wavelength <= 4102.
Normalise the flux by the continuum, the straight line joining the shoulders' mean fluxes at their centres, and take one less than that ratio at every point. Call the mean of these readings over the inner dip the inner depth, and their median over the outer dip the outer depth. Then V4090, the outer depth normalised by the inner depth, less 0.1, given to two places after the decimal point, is -0.15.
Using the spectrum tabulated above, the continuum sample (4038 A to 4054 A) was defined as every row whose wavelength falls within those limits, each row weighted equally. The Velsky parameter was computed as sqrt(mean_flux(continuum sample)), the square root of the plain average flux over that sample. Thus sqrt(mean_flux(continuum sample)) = 16.2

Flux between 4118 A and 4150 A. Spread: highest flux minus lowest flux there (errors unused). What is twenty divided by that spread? 0.50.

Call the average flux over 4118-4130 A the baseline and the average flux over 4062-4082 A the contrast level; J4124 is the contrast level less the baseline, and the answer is -27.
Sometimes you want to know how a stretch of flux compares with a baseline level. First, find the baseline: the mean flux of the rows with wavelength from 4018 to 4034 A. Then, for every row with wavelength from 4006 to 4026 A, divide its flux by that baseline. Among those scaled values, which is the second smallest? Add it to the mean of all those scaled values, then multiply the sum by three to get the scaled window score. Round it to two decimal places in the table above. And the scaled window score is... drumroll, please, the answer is 5.93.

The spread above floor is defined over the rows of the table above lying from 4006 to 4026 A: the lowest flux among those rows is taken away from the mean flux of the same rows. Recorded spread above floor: 18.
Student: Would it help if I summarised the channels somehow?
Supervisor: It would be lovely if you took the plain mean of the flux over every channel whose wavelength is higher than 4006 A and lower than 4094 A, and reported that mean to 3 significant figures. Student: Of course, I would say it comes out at 261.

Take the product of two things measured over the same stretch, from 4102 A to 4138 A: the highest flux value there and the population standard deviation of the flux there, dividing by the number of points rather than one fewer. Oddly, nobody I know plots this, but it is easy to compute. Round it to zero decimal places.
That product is 6401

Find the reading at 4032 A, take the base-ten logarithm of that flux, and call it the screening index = 2.40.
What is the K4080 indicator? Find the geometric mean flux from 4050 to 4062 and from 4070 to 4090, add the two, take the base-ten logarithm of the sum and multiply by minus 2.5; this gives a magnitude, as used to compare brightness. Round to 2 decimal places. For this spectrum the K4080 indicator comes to -6.79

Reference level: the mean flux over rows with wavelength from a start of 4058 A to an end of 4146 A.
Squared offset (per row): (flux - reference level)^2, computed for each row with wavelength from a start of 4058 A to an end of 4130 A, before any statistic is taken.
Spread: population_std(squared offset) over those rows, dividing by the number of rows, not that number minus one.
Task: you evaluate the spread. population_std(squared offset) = 641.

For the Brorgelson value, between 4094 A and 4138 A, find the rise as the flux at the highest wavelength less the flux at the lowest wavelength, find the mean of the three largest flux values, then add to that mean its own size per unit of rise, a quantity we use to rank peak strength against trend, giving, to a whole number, 275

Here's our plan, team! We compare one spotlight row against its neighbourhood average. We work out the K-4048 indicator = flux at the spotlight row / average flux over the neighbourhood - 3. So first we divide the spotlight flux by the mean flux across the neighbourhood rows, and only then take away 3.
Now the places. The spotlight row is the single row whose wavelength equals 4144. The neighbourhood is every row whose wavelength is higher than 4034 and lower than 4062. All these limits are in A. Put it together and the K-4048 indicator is -2.03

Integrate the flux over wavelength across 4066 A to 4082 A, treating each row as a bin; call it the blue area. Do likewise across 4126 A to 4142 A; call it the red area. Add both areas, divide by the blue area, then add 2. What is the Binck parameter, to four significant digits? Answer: 4.090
